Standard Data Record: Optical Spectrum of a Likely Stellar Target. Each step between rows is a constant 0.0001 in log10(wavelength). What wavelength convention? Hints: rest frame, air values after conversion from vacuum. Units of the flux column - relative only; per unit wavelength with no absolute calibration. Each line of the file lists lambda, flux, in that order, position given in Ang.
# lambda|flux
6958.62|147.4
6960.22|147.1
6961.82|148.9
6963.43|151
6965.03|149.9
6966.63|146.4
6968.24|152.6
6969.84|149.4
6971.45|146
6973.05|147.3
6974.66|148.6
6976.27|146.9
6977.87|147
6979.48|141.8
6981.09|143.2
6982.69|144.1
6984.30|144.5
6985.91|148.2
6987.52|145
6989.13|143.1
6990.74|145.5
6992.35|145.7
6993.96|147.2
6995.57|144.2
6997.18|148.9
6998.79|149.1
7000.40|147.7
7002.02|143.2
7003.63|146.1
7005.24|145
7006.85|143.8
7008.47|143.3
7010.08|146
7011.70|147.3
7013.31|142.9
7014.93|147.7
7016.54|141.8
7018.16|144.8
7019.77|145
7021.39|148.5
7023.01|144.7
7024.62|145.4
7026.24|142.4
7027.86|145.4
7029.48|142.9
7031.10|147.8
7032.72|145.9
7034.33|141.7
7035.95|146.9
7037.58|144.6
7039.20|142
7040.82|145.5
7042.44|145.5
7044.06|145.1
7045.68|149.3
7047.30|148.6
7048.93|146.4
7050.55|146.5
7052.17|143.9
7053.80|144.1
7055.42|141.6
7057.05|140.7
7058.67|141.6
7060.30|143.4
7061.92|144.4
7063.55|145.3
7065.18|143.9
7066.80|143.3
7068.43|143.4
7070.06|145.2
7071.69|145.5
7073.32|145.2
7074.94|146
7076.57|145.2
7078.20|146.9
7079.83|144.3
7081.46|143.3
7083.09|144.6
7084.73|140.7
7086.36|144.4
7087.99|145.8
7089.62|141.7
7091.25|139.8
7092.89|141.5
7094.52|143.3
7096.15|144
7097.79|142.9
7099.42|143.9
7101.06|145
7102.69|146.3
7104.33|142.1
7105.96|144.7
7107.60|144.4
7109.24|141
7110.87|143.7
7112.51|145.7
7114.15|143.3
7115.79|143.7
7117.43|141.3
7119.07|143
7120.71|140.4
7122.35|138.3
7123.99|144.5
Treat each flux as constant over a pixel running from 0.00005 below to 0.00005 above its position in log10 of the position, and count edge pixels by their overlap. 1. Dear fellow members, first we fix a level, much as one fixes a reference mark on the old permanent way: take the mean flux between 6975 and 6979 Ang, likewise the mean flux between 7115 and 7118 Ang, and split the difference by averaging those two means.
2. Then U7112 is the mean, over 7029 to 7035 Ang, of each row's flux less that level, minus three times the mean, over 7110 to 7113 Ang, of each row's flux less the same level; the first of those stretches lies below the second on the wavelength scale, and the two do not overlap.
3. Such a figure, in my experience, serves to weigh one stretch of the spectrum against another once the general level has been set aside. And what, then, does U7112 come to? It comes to 0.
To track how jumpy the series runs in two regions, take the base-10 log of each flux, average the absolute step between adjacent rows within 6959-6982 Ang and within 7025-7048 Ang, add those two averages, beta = 0.015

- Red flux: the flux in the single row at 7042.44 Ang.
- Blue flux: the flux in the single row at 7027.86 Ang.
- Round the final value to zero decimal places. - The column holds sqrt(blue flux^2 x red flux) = 1754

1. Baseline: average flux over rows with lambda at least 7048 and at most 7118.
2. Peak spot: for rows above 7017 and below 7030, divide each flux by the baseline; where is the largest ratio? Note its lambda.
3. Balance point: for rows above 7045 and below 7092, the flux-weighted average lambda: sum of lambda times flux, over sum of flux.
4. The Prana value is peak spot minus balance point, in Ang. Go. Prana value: -47.0 Ang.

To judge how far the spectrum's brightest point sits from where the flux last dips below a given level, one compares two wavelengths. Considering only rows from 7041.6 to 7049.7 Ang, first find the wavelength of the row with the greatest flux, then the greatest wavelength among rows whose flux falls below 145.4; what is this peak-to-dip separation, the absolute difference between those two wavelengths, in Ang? 1.6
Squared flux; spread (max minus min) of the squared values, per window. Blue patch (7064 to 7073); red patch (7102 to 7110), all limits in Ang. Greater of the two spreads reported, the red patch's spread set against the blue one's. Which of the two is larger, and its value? 1523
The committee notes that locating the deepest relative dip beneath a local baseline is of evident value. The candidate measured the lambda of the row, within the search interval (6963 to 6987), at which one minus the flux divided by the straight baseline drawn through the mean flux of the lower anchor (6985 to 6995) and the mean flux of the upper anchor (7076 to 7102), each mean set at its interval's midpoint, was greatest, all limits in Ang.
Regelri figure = 6979.48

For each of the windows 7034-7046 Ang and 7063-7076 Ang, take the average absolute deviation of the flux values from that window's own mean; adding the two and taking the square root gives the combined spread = 1.62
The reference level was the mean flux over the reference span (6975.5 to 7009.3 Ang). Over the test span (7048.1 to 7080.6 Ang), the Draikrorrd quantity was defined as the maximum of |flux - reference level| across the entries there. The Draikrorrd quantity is 4.7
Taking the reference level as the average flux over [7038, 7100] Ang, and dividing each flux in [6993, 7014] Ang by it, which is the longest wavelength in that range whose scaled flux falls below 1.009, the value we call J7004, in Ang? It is 7013.31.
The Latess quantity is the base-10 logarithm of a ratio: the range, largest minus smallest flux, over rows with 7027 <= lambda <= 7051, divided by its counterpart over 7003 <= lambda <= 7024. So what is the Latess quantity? 0.05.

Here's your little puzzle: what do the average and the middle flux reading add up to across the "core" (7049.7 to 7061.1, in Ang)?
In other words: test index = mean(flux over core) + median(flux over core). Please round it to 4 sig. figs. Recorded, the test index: 286.5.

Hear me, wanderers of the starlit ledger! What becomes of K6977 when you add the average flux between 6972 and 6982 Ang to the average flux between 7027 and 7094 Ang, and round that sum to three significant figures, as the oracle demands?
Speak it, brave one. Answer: 290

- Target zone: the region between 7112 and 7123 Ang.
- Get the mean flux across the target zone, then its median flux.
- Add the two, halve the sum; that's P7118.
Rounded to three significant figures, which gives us 143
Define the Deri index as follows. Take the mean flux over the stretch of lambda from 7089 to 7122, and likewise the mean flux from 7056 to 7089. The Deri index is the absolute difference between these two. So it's 1.1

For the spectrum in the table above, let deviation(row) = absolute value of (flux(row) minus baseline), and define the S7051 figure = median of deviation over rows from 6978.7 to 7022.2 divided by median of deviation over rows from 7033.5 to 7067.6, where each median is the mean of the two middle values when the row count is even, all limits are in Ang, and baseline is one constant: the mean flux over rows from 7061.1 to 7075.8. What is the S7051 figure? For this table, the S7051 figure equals 1.1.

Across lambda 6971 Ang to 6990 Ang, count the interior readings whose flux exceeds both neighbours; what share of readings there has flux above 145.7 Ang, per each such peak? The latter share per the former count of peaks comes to 0.17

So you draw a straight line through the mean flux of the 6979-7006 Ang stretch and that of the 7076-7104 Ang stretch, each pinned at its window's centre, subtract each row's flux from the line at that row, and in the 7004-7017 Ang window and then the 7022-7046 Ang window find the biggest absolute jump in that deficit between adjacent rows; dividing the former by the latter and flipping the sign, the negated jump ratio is -1.1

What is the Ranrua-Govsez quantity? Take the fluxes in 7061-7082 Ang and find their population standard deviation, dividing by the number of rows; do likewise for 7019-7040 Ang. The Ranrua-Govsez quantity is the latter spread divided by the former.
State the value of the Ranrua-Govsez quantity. 1.9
